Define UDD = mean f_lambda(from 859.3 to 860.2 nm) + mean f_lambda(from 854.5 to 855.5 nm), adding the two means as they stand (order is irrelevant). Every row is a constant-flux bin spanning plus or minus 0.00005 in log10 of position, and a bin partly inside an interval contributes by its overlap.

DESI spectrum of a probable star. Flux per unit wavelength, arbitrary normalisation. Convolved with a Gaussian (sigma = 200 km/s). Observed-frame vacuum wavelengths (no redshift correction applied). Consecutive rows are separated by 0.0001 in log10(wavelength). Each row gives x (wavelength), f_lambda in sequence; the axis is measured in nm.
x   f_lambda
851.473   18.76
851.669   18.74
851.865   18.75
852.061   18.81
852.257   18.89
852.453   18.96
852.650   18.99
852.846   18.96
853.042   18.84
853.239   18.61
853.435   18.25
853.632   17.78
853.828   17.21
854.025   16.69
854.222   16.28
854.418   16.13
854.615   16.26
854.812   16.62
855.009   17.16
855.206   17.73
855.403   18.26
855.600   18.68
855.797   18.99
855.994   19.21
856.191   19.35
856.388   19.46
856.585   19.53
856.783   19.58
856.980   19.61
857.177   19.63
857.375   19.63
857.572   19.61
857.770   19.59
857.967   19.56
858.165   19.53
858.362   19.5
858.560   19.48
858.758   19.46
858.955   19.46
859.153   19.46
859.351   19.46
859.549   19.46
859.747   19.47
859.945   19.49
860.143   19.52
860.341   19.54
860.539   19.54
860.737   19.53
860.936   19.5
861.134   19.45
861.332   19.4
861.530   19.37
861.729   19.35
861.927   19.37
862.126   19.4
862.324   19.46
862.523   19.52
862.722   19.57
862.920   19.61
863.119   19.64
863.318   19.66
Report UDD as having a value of 36.7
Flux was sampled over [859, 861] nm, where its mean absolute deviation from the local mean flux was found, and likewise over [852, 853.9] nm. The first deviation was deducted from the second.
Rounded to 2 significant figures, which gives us 0.44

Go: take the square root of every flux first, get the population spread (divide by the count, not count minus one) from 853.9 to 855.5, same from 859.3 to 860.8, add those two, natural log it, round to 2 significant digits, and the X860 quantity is -2.4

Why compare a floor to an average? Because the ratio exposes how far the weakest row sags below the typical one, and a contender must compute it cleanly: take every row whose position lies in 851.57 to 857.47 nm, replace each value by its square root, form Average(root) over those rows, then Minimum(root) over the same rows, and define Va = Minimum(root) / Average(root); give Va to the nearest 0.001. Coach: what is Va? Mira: 0.937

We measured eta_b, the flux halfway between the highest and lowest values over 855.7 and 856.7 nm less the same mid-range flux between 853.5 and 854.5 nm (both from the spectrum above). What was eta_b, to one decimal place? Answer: 2.3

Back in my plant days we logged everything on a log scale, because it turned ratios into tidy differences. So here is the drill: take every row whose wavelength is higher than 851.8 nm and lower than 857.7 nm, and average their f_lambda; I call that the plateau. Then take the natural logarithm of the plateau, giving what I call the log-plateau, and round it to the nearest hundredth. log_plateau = 2.91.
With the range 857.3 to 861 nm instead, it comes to 2.97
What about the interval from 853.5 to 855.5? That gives 2.83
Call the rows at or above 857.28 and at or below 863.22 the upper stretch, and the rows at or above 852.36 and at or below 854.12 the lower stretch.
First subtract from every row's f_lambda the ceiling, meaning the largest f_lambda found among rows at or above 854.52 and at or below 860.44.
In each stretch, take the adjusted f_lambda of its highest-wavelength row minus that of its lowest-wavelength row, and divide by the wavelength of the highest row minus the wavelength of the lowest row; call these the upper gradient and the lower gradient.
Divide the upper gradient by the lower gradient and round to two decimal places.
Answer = 0.00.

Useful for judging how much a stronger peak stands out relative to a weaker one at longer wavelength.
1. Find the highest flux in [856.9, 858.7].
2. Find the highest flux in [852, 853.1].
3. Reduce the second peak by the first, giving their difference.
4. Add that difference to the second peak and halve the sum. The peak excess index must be 9.2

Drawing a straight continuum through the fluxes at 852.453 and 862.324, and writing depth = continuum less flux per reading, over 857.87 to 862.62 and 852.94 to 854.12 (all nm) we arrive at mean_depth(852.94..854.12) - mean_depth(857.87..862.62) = 1.2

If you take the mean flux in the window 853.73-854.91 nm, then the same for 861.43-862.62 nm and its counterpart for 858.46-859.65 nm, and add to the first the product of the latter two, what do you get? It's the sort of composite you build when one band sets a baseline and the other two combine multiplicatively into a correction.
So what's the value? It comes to 394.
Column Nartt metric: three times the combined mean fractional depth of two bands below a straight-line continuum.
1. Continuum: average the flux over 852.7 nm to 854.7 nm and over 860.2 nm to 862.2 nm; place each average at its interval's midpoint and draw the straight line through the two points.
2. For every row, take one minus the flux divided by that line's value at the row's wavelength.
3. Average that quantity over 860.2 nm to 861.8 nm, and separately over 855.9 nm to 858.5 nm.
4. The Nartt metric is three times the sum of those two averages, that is -0.19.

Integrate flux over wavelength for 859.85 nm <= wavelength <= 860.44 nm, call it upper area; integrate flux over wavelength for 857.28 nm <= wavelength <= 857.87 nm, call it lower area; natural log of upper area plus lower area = 3.14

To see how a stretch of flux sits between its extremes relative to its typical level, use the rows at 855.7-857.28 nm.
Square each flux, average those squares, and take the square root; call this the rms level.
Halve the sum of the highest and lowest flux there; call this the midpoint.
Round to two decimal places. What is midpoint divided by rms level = 0.99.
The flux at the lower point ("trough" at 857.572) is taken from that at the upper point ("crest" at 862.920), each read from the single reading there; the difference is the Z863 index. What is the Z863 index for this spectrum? 0.0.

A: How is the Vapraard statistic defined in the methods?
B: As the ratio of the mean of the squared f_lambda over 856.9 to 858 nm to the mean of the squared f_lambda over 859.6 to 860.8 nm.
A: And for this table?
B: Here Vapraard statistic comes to 1.01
